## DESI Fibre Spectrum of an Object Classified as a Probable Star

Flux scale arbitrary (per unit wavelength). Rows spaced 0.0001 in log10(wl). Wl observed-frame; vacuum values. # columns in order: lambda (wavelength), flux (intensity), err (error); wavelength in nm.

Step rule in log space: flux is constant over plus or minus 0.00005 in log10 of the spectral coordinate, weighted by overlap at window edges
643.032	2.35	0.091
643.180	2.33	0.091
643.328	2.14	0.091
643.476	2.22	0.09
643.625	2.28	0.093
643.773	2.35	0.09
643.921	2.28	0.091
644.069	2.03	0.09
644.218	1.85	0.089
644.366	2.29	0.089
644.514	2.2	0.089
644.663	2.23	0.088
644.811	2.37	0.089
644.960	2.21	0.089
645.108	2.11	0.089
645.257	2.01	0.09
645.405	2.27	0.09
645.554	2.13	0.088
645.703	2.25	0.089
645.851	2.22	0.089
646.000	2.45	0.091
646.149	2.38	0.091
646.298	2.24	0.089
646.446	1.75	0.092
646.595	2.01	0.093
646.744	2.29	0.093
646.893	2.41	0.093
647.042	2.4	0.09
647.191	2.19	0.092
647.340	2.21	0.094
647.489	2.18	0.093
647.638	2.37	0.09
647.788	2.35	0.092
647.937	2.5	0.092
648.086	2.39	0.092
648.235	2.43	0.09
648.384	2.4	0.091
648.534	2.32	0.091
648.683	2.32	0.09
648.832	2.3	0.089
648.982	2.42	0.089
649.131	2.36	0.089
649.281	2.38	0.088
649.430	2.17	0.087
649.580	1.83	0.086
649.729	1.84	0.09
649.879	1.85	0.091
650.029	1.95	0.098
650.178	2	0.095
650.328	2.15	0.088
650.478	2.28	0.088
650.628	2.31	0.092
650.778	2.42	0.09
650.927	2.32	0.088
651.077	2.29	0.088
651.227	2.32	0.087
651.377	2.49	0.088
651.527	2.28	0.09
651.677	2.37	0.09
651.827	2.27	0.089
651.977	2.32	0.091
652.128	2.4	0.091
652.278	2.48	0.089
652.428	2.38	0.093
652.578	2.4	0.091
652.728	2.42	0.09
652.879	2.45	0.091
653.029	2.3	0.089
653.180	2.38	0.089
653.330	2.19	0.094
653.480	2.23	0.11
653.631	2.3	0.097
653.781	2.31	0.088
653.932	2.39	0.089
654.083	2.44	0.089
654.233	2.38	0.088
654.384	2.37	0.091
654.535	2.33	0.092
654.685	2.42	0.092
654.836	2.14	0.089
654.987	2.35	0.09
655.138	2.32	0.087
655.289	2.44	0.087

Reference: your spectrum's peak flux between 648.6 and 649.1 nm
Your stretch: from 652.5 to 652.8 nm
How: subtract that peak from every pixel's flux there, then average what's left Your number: -0.010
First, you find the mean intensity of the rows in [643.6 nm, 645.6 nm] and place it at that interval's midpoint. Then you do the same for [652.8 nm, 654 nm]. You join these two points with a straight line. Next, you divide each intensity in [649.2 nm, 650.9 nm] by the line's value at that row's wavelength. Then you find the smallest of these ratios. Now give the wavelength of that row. 649.580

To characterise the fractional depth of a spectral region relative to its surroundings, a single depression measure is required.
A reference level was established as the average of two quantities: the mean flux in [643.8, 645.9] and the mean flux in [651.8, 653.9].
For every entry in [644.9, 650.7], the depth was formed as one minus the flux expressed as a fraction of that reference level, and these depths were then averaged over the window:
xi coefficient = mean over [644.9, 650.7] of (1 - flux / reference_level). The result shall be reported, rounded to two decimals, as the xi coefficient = 0.02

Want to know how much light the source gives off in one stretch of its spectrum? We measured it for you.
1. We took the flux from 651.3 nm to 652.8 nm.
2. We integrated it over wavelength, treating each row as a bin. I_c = 3.6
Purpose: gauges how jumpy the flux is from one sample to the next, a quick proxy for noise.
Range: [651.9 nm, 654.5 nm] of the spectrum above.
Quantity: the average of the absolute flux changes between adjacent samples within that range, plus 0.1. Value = 0.17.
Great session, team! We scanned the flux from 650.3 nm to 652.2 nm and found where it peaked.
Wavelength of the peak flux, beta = 651.377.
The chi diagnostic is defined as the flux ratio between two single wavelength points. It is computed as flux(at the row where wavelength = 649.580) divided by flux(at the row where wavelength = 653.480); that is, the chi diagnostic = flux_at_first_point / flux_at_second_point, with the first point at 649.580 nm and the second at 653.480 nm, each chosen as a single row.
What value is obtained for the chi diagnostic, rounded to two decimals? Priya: 0.82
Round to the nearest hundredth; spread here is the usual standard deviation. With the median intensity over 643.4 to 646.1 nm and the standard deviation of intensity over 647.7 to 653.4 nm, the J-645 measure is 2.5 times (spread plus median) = 6.00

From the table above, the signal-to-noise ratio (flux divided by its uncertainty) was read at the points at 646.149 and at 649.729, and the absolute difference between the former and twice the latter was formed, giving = 14.7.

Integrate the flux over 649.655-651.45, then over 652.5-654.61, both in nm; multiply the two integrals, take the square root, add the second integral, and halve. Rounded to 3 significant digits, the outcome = 4.68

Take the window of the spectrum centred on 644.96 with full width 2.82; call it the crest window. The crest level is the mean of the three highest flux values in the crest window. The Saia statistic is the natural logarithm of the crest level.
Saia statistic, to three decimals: 0.875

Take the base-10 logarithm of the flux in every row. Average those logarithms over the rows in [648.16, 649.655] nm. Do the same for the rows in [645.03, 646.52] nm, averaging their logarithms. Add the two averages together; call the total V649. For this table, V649 0.696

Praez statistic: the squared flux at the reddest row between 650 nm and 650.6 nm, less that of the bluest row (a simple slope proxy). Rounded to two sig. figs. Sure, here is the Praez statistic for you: 1.4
